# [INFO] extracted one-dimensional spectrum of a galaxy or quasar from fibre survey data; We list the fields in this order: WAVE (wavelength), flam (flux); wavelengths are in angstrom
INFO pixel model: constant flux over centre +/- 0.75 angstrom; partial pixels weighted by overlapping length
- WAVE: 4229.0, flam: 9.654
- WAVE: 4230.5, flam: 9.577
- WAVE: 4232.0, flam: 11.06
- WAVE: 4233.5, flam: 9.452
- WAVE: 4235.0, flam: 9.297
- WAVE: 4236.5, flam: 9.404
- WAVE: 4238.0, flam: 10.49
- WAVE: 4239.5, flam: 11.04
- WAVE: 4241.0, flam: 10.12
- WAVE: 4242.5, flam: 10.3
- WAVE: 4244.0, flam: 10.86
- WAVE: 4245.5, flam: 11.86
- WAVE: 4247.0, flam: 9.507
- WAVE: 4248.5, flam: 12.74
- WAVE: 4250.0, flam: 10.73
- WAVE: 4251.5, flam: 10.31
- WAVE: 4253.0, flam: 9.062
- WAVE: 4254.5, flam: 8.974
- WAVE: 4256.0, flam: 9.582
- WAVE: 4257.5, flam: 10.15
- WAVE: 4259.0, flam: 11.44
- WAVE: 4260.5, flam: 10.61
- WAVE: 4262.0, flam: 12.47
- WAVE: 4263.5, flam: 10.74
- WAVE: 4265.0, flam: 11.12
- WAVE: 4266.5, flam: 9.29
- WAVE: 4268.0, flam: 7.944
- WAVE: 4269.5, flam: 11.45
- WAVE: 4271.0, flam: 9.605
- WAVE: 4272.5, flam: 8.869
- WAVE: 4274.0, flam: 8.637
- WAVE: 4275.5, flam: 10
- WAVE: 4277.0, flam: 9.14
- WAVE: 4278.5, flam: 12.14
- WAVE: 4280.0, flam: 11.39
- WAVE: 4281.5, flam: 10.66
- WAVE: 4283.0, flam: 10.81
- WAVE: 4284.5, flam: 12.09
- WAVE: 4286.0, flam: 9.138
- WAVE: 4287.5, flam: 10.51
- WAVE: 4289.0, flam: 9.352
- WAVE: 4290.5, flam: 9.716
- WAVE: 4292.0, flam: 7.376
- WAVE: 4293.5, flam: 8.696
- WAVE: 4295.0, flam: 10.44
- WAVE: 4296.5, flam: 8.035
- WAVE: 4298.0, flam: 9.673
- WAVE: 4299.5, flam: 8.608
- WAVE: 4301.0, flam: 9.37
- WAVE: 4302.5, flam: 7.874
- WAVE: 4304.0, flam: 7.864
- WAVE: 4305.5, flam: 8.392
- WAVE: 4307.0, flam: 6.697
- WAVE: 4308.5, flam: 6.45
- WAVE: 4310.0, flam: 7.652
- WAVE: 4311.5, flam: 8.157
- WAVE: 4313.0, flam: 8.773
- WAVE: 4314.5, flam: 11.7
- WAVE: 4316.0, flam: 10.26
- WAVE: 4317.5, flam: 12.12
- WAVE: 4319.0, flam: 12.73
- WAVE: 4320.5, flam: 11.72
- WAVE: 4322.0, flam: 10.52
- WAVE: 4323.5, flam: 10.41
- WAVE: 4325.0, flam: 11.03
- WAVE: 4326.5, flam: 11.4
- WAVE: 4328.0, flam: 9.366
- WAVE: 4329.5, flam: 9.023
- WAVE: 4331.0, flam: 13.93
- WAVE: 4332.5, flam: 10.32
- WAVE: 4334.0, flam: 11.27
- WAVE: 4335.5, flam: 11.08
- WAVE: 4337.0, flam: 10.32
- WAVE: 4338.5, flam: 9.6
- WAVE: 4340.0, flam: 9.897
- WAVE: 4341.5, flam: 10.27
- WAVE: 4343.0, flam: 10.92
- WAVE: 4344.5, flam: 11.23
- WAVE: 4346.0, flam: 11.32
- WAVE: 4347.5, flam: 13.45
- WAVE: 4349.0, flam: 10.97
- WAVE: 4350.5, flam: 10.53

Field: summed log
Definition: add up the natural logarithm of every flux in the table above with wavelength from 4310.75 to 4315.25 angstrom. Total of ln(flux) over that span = 6.73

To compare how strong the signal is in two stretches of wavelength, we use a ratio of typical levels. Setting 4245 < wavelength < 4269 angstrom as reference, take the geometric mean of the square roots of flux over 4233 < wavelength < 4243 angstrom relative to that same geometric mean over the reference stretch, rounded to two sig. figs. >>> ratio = 0.98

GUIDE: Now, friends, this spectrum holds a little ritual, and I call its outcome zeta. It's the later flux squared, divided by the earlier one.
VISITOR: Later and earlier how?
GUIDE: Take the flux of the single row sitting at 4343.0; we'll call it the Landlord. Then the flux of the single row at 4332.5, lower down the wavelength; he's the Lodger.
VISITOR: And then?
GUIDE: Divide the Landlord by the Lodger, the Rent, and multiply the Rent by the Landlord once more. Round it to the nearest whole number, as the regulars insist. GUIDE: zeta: 12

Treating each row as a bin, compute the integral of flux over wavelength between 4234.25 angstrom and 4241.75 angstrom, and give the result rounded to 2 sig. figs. 76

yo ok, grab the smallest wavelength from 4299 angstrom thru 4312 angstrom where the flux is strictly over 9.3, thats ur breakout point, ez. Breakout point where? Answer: 4301.0 angstrom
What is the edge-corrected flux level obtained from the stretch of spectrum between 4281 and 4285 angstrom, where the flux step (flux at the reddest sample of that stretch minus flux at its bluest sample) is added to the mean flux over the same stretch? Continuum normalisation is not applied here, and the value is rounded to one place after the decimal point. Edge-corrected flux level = 12.6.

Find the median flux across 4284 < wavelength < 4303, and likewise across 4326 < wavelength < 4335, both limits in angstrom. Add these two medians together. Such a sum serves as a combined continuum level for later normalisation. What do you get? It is 20.1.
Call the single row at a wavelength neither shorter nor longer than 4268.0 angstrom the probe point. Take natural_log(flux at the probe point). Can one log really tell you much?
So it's 2.1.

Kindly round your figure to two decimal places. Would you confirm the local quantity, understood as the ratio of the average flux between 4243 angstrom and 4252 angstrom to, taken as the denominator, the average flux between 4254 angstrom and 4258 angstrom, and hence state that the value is 1.15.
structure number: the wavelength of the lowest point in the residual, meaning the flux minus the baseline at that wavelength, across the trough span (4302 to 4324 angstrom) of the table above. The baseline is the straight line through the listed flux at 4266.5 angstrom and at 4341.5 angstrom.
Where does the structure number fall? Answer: 4308.5 angstrom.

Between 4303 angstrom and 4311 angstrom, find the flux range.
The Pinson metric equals 1.9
